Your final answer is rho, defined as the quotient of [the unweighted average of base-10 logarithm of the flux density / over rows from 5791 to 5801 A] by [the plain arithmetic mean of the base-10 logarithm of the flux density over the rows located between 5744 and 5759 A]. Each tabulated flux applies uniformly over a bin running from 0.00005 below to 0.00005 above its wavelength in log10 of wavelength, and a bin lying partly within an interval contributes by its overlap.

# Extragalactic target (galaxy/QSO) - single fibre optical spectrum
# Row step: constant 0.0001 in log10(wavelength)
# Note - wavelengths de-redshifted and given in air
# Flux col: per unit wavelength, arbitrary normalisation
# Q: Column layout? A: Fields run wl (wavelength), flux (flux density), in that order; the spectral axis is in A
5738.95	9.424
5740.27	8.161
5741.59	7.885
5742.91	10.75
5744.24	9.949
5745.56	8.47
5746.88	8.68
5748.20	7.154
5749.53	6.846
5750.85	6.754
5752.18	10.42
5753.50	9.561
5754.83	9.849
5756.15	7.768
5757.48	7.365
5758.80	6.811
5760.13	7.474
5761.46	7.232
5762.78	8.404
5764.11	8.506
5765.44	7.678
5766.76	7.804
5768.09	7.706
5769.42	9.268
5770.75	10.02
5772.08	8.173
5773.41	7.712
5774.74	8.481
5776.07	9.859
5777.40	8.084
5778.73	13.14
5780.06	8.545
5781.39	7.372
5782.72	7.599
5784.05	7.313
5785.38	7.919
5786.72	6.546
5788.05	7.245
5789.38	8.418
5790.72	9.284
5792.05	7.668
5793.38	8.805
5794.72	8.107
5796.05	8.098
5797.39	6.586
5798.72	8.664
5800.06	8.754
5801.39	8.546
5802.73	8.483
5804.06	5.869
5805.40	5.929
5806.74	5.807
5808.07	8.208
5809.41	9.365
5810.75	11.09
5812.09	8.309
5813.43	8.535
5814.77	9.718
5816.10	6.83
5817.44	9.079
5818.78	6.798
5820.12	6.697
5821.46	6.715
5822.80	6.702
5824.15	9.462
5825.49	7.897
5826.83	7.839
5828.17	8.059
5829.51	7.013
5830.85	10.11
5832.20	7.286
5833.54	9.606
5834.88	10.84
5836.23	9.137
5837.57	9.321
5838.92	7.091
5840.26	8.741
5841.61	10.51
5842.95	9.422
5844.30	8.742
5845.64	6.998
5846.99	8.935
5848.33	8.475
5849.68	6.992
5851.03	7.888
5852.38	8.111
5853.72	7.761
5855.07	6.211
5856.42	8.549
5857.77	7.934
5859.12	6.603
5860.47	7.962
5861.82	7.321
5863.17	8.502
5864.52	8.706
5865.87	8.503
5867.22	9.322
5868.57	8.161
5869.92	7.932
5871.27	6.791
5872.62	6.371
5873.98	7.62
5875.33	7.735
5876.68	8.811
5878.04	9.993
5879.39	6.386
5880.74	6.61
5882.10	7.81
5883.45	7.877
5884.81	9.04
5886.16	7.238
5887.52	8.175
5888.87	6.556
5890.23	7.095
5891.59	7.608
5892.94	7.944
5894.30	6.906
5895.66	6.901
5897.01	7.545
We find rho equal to 0.99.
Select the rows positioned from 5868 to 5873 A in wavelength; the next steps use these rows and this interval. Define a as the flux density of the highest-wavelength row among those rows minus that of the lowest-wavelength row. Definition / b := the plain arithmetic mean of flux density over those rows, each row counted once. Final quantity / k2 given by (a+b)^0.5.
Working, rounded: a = -1.8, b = 7.31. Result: 2.35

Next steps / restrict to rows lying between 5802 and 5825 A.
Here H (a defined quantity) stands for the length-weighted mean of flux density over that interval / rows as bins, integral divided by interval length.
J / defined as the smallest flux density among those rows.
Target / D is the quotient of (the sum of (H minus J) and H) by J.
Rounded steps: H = 7.86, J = 5.807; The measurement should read 1.71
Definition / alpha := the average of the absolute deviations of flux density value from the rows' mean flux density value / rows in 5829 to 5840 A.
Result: 1.3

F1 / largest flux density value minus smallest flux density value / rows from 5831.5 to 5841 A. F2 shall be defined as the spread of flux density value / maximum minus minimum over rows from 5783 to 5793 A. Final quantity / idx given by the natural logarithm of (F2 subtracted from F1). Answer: 0.0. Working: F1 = 3.75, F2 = 2.74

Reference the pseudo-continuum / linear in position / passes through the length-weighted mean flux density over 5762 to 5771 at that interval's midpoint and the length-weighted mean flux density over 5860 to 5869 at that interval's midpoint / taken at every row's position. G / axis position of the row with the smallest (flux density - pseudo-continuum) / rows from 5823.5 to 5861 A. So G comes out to 5855.07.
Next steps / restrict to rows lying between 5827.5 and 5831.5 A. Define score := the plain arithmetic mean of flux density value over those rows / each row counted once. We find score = 8.39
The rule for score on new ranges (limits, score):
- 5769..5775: 8.73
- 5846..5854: 8.03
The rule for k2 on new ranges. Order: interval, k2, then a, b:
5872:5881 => 2.81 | 0.2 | 7.65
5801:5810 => 2.88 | 0.8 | 7.46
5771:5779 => 3.77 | 5.0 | 9.24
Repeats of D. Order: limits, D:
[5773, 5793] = 1.55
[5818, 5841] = 1.45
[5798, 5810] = 1.66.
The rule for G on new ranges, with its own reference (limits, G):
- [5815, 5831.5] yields 5820.12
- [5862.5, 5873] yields 5872.62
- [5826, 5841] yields 5829.51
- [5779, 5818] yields 5806.74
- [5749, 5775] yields 5750.85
